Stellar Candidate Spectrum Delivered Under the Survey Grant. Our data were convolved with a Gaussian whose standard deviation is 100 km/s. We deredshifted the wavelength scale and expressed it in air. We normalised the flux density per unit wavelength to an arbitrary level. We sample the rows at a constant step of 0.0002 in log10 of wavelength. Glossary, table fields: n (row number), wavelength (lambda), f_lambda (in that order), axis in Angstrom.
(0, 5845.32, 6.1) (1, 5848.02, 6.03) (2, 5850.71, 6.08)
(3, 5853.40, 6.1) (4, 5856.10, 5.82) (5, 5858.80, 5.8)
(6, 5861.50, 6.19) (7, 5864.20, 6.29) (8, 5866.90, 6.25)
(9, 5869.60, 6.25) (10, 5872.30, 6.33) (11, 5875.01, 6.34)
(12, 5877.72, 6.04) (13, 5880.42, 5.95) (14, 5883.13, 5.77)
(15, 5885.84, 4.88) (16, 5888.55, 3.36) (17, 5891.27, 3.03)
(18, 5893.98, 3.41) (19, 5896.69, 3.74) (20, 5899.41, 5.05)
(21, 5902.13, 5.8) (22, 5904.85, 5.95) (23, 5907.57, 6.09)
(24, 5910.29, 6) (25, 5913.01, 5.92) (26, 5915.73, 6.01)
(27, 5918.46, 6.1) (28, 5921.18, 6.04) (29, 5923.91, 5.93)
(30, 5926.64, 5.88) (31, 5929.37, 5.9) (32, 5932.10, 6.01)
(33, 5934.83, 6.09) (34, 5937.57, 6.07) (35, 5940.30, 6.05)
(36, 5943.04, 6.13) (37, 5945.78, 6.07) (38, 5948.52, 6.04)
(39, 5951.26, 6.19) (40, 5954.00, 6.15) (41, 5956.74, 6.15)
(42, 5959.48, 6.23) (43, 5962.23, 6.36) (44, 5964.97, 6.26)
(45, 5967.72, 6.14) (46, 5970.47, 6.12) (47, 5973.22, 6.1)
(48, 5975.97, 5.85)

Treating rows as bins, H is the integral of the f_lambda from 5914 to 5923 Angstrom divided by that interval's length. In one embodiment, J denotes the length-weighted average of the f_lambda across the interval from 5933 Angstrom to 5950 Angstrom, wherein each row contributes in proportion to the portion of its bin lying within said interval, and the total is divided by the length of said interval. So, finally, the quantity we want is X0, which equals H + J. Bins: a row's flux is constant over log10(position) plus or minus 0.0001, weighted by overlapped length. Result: 12.1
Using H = 6.04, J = 6.07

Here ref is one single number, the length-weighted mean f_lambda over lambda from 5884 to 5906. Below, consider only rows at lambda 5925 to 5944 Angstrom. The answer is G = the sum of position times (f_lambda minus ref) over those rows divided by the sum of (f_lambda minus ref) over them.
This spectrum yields 5935.1 Angstrom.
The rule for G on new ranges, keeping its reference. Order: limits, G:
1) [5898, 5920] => 5909.9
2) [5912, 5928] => 5919.7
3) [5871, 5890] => 5876.2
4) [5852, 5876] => 5864.8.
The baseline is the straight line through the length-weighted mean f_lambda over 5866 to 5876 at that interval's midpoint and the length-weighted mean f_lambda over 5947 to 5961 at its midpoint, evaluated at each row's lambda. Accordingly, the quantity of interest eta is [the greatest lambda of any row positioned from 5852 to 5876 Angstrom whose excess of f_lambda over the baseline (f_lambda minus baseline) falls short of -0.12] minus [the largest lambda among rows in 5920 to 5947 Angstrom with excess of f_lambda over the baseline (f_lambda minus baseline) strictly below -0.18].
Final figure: -73.3 Angstrom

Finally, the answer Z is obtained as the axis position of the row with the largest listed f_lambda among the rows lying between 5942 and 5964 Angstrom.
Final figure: 5962.23 Angstrom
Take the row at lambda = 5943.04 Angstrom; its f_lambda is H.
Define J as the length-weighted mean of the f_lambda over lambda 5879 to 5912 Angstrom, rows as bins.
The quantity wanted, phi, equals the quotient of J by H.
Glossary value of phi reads 0.8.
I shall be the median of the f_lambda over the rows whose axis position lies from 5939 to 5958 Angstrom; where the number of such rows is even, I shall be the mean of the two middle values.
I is 6.13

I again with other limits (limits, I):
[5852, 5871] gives 6.19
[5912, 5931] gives 5.93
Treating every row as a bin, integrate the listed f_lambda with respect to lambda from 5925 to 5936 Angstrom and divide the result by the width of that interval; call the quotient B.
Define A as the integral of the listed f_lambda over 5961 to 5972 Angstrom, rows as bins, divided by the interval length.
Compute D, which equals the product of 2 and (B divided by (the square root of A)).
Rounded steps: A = 6.22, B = 5.97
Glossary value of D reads 4.79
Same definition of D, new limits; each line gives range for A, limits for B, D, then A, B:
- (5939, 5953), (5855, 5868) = 4.92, 6.09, 6.07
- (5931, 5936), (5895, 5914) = 4.44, 6.05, 5.46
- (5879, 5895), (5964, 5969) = 5.89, 4.43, 6.19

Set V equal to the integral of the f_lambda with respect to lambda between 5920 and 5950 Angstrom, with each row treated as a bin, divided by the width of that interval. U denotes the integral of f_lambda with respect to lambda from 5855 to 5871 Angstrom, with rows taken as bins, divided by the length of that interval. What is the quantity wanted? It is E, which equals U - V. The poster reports 0.1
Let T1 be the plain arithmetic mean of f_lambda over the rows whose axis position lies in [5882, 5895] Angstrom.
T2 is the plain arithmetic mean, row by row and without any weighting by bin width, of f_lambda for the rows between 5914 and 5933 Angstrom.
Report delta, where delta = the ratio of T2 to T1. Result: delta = 1.46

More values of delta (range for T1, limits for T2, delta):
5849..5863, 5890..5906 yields 0.75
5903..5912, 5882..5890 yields 0.78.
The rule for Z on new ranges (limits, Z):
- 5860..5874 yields 5872.30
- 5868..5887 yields 5875.01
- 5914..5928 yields 5918.46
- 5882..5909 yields 5907.57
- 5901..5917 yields 5907.57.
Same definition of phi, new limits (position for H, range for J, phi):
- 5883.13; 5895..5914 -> 0.9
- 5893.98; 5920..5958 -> 1.8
